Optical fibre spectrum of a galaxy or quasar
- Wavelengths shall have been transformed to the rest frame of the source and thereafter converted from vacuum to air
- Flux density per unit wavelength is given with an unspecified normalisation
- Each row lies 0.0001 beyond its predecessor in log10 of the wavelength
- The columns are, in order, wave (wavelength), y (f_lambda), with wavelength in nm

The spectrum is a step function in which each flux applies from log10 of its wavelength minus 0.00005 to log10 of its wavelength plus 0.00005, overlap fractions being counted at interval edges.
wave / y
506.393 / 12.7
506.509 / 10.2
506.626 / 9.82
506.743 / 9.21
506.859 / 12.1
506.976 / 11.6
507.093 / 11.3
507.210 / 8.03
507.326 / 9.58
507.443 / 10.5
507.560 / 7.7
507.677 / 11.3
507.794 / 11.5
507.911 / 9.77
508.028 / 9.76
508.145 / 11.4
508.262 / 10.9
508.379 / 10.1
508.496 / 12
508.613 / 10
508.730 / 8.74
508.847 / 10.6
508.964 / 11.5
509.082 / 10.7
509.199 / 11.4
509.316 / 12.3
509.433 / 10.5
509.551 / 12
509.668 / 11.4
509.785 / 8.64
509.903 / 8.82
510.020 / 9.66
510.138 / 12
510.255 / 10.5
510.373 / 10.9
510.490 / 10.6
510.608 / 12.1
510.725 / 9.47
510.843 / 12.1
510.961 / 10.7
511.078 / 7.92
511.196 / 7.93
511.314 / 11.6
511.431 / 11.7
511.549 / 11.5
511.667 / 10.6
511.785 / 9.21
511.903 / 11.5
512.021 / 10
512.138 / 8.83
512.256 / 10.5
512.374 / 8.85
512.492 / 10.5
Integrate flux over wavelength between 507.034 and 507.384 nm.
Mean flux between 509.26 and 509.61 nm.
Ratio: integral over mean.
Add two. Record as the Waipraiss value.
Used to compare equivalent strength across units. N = 2.29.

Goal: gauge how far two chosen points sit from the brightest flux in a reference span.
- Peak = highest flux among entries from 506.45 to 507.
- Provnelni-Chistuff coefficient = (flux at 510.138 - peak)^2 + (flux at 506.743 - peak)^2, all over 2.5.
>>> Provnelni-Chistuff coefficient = 3.3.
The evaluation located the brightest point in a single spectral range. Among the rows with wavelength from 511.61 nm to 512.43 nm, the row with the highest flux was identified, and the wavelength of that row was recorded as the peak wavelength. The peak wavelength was 511.903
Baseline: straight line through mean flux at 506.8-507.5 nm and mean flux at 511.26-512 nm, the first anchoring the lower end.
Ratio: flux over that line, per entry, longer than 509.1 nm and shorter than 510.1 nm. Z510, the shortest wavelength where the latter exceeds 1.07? 509.316 nm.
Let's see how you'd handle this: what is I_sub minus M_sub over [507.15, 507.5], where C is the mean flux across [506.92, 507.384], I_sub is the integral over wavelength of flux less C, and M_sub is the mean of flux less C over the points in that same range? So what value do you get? 0.5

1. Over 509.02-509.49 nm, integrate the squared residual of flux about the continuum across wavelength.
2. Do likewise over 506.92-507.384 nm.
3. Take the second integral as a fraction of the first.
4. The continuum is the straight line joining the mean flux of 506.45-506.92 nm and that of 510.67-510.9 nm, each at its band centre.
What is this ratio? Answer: 2.5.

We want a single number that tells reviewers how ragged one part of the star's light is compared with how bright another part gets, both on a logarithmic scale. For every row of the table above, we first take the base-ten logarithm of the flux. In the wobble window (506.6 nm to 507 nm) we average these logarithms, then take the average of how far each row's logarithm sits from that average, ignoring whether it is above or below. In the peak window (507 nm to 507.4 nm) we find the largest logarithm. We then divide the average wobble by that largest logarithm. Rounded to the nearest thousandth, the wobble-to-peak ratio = 0.045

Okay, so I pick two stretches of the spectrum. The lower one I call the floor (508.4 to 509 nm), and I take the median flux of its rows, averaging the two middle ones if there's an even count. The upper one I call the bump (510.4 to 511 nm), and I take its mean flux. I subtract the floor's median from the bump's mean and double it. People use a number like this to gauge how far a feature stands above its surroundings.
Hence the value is 0.79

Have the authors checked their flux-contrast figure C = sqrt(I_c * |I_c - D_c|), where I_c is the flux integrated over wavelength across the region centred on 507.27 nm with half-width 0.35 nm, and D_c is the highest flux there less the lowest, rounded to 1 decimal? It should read 4.5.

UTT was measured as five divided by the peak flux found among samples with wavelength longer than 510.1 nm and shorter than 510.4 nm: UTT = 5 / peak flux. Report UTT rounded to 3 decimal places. 0.417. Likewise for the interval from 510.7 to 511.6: 0.413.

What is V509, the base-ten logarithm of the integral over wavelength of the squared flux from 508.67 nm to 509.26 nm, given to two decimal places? 1.82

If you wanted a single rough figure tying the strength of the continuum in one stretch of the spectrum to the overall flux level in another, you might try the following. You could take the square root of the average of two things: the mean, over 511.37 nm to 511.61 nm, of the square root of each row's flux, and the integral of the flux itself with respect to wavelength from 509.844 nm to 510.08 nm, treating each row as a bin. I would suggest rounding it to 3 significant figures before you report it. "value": 1.67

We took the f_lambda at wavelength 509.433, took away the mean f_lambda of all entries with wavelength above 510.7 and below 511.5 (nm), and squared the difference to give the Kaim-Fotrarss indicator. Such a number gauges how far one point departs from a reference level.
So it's 0.1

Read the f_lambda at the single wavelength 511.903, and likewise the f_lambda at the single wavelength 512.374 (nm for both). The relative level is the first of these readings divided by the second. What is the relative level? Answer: 1.3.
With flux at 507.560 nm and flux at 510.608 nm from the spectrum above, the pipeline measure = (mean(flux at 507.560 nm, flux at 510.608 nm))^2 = 98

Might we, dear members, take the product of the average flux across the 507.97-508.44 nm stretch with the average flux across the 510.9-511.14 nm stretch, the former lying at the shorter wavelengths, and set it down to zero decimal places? 98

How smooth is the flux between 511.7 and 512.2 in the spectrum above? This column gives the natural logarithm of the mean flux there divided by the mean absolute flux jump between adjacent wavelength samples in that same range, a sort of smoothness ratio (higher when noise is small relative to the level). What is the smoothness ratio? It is 1.8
